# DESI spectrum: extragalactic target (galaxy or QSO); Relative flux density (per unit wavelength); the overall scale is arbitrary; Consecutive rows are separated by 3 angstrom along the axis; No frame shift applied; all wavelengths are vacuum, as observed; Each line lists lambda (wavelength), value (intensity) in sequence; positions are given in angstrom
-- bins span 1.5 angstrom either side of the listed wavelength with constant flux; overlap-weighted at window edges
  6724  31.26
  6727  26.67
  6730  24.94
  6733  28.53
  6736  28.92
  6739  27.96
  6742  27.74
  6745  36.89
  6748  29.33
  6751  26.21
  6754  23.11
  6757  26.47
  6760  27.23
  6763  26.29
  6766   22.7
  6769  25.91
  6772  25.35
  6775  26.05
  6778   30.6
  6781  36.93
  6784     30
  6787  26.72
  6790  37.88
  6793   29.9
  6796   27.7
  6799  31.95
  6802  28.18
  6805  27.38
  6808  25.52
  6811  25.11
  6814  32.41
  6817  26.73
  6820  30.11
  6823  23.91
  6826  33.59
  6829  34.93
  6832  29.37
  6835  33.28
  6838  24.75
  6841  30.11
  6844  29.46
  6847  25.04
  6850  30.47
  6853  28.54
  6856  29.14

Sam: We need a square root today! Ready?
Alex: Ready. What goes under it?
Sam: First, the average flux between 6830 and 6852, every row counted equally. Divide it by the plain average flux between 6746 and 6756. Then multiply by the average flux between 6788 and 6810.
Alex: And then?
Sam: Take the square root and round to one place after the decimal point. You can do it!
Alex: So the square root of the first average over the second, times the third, 5.7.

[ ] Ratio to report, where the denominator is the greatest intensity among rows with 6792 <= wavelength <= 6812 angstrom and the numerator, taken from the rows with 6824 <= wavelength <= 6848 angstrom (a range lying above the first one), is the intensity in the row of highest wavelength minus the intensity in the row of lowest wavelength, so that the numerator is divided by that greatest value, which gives -0.27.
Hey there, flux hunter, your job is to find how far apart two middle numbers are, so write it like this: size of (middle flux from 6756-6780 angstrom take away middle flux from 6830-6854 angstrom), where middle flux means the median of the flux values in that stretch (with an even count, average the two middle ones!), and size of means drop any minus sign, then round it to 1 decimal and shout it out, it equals 3.2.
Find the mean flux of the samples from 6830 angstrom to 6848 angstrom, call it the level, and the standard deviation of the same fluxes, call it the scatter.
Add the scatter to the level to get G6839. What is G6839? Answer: 32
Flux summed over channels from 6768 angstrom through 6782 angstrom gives 145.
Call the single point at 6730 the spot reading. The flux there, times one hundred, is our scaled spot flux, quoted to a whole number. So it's 2494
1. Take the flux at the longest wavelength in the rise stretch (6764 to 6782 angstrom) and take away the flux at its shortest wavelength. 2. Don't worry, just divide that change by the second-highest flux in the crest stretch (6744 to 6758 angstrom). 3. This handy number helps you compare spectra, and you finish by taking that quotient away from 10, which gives 9.5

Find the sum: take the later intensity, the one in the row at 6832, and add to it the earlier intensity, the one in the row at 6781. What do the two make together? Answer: 66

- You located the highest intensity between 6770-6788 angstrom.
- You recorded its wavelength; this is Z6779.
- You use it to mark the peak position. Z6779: 6781 angstrom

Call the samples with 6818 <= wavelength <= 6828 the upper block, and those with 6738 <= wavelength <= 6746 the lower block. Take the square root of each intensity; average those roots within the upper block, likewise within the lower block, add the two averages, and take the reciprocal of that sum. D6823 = 0.0915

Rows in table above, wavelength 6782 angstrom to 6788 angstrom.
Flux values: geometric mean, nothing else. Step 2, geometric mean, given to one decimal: 28.3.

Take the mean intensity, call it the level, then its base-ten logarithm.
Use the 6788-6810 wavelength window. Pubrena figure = 1.47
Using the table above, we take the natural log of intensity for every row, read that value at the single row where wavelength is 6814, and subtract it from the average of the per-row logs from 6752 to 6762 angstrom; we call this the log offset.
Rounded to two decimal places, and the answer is -0.24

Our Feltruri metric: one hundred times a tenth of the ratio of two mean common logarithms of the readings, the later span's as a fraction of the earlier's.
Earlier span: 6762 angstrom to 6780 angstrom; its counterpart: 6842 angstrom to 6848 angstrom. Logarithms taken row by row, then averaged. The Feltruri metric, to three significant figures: 10.1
